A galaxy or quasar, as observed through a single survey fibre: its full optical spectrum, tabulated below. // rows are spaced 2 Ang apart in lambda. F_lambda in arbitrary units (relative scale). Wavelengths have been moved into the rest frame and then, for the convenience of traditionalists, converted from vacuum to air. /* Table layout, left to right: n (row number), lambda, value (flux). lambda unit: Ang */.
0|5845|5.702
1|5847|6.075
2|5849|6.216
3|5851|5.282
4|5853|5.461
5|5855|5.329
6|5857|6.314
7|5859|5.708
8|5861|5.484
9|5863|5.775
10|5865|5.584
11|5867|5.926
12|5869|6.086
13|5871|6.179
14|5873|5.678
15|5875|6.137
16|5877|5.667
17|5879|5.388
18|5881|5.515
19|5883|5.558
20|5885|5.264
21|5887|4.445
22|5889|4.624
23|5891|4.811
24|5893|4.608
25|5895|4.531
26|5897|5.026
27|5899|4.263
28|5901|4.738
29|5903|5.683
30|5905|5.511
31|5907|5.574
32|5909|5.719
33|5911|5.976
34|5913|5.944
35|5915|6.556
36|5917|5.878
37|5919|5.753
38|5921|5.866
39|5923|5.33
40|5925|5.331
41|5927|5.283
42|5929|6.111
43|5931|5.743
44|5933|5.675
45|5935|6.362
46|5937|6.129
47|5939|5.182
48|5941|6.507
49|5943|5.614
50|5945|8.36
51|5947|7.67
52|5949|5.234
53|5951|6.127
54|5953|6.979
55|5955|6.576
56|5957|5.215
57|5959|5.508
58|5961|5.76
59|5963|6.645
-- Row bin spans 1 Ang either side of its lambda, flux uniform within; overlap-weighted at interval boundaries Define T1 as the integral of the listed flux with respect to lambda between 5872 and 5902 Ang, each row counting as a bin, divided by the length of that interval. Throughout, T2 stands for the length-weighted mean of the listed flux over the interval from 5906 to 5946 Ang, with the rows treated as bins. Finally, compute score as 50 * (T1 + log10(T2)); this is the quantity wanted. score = 293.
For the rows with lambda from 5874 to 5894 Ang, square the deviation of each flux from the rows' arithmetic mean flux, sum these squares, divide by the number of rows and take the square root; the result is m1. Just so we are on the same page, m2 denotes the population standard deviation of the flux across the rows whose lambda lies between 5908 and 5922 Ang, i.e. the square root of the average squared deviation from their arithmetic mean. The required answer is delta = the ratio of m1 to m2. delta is 2.0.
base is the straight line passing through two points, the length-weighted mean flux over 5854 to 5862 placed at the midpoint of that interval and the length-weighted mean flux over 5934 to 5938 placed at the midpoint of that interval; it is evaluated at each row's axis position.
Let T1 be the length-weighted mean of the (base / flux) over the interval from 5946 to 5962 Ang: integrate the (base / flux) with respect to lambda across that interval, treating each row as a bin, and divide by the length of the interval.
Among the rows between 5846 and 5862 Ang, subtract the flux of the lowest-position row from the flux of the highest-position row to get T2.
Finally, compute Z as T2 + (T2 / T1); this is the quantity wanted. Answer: -1.2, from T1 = 1.06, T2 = -0.6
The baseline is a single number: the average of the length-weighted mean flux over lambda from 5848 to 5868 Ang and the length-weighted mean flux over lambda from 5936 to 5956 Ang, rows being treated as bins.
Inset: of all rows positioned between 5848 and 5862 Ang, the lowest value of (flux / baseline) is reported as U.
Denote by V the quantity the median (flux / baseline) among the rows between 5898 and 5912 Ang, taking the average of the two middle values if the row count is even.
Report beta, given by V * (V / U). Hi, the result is 0.97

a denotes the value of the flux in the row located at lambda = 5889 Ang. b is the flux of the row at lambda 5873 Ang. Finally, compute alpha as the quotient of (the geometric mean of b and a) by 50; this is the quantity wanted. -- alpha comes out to 0.102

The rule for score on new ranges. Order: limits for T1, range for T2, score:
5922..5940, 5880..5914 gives 320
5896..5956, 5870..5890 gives 331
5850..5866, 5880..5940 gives 318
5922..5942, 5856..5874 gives 327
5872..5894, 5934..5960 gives 302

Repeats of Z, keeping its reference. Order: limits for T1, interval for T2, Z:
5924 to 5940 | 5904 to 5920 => 0.5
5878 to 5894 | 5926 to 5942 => 2.3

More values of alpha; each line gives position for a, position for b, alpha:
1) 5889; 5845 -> 0.103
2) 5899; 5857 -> 0.104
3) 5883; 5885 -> 0.108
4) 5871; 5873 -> 0.118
